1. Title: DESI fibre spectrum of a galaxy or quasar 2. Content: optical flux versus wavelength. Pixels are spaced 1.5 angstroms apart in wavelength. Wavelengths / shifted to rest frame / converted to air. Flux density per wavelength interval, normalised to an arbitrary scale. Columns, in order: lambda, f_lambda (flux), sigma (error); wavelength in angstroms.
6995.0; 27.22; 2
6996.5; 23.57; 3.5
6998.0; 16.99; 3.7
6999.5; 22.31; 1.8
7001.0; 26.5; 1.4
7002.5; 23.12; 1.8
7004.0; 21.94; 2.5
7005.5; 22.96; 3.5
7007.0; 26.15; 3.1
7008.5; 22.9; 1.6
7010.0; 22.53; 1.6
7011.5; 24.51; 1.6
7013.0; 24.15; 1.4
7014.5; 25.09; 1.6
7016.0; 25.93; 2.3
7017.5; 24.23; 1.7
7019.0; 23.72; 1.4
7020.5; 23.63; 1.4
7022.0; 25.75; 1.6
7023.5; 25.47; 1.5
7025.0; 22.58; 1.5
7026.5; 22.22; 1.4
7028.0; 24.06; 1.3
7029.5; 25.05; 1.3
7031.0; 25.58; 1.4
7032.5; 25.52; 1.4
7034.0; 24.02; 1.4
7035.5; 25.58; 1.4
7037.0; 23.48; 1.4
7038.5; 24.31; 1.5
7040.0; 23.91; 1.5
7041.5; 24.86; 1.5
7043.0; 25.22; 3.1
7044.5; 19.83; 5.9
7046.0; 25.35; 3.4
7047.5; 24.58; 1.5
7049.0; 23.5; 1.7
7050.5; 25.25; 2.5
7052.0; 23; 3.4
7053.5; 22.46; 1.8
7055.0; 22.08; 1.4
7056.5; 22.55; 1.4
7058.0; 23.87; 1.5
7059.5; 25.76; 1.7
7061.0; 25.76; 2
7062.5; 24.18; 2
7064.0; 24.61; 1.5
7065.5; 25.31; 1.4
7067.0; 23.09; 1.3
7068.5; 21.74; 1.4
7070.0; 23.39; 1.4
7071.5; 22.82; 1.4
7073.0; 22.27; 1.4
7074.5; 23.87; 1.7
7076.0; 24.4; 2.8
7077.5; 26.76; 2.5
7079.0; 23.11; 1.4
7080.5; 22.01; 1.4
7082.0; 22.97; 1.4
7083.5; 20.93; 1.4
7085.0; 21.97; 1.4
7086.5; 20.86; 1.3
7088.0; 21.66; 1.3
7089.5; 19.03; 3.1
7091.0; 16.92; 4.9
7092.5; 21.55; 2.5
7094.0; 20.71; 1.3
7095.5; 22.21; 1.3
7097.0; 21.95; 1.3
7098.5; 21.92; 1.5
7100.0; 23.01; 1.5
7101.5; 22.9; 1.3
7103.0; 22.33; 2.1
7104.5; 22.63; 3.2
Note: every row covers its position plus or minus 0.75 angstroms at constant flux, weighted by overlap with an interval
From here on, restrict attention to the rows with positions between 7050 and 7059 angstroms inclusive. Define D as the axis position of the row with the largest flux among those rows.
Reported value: 7050.5 angstroms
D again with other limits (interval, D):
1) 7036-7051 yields 7046.0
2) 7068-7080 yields 7077.5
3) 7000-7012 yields 7001.0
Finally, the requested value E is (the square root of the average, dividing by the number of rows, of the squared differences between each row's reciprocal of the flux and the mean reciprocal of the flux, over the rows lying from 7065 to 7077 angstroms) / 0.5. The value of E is 0.0039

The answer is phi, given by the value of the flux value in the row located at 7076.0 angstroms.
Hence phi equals 24.4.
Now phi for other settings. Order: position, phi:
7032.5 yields 25.52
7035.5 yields 25.58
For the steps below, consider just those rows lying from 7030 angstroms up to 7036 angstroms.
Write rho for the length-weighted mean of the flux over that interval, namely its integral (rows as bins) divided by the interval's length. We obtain 25.2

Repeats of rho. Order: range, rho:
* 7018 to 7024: 24.6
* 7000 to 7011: 23.7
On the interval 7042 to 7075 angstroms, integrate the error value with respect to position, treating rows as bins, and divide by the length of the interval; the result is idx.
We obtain 2.0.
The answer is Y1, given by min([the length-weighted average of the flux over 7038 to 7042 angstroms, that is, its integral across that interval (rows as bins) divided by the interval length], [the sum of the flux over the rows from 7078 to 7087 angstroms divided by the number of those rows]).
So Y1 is 22.0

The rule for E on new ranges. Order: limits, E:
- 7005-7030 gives 0.0042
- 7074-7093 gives 0.0104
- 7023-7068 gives 0.0051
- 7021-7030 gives 0.0048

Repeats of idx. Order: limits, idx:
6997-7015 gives 2.2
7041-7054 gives 2.8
